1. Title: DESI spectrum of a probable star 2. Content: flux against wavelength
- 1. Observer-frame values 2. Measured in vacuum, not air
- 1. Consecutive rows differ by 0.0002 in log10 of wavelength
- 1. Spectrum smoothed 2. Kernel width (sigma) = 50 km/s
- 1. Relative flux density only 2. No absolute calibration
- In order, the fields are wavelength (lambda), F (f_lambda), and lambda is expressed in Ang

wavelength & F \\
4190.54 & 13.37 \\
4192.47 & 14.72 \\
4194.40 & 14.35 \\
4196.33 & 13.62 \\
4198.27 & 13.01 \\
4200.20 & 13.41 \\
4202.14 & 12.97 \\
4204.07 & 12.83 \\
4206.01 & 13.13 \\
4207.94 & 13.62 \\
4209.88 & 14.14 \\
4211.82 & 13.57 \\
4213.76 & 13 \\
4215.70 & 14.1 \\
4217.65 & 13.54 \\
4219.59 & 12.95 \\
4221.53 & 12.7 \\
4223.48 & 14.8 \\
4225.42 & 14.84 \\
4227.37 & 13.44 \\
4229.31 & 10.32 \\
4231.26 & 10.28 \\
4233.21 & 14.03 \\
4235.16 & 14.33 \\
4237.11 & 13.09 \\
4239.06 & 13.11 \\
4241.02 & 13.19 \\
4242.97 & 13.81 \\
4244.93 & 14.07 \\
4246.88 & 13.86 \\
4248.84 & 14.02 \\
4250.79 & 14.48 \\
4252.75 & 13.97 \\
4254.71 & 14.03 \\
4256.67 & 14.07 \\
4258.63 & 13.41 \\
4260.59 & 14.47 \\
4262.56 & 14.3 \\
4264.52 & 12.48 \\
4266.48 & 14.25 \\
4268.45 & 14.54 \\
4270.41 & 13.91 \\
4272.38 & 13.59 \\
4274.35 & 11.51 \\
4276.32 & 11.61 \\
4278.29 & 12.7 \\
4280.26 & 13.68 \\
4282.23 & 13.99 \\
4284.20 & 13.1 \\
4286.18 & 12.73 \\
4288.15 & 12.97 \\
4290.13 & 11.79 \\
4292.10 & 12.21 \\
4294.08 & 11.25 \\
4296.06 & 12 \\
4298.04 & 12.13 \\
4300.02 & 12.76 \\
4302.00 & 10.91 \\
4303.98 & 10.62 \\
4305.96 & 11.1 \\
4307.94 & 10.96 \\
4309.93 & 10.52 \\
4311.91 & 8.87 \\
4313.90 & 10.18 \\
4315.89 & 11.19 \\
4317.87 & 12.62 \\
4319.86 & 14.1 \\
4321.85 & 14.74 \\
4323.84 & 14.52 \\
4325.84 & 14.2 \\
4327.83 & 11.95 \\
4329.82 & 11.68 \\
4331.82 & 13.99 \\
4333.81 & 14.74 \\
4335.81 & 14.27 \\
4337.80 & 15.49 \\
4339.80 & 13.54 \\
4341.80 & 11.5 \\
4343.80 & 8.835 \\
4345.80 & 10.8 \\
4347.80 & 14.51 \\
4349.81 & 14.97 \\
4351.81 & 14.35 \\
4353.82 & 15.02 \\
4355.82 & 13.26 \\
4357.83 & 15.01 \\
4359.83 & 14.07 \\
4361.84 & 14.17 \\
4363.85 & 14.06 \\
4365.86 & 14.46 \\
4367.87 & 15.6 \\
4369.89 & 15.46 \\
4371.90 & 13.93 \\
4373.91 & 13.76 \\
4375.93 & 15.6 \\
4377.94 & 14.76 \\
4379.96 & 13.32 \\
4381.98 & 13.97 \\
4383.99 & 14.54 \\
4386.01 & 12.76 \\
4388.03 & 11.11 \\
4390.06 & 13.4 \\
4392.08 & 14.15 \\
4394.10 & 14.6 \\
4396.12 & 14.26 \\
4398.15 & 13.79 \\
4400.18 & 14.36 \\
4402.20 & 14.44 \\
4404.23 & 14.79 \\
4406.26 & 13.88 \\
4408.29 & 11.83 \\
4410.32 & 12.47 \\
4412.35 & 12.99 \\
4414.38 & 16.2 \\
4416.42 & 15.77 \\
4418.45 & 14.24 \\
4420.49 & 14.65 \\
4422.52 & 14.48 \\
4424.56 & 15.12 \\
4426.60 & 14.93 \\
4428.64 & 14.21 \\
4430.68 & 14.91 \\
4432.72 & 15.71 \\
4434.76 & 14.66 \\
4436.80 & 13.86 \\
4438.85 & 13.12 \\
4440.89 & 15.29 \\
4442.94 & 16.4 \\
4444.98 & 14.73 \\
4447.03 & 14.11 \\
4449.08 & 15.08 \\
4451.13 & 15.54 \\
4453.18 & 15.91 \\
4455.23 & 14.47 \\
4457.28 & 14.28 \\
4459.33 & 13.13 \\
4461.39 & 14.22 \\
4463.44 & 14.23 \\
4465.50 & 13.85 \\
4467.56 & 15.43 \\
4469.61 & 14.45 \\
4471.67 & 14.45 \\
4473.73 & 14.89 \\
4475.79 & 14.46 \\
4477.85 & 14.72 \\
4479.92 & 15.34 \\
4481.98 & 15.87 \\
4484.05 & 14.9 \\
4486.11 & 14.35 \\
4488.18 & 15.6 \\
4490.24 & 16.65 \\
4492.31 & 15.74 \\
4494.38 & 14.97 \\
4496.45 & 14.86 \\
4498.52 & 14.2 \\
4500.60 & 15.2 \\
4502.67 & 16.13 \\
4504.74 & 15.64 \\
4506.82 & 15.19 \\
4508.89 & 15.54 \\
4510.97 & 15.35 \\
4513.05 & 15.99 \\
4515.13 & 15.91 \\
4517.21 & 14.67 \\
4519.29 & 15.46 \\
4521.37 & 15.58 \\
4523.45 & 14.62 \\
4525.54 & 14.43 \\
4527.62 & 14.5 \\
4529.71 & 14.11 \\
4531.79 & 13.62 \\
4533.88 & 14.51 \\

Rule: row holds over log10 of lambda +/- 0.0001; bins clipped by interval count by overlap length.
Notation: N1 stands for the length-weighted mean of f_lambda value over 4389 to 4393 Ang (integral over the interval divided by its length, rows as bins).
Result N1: 13.7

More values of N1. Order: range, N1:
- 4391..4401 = 14.2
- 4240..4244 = 13.5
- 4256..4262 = 14.0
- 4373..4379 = 14.7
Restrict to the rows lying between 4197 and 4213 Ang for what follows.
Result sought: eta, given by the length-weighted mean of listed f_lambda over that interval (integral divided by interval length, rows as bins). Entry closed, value 13.3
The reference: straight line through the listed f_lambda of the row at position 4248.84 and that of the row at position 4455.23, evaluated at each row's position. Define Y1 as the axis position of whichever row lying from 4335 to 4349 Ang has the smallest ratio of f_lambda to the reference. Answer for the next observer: 4343.80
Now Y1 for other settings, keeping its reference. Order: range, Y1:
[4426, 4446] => 4438.85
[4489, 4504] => 4498.52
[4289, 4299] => 4294.08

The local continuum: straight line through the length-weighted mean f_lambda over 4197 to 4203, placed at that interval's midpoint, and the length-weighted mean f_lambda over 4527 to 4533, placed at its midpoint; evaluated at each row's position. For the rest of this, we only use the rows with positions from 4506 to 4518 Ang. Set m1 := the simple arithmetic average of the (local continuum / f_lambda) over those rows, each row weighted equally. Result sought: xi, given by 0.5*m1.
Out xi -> 0.45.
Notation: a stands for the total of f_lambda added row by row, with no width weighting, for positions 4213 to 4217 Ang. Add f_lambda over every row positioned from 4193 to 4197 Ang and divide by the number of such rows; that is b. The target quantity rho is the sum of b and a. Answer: 41.1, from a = 27.1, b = 14.0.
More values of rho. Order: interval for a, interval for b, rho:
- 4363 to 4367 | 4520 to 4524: 43.6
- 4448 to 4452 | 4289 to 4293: 42.6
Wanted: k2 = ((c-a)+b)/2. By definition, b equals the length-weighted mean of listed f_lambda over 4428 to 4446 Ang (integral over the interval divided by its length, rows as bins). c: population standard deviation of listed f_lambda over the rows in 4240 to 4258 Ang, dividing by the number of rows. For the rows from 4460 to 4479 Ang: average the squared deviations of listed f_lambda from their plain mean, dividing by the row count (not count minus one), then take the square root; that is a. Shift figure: 7.34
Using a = 0.4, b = 14.8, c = 0.32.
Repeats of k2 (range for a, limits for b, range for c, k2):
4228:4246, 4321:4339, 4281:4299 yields 6.63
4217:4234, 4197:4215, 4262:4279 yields 6.41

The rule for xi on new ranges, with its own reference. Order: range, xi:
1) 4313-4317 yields 0.63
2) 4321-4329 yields 0.49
